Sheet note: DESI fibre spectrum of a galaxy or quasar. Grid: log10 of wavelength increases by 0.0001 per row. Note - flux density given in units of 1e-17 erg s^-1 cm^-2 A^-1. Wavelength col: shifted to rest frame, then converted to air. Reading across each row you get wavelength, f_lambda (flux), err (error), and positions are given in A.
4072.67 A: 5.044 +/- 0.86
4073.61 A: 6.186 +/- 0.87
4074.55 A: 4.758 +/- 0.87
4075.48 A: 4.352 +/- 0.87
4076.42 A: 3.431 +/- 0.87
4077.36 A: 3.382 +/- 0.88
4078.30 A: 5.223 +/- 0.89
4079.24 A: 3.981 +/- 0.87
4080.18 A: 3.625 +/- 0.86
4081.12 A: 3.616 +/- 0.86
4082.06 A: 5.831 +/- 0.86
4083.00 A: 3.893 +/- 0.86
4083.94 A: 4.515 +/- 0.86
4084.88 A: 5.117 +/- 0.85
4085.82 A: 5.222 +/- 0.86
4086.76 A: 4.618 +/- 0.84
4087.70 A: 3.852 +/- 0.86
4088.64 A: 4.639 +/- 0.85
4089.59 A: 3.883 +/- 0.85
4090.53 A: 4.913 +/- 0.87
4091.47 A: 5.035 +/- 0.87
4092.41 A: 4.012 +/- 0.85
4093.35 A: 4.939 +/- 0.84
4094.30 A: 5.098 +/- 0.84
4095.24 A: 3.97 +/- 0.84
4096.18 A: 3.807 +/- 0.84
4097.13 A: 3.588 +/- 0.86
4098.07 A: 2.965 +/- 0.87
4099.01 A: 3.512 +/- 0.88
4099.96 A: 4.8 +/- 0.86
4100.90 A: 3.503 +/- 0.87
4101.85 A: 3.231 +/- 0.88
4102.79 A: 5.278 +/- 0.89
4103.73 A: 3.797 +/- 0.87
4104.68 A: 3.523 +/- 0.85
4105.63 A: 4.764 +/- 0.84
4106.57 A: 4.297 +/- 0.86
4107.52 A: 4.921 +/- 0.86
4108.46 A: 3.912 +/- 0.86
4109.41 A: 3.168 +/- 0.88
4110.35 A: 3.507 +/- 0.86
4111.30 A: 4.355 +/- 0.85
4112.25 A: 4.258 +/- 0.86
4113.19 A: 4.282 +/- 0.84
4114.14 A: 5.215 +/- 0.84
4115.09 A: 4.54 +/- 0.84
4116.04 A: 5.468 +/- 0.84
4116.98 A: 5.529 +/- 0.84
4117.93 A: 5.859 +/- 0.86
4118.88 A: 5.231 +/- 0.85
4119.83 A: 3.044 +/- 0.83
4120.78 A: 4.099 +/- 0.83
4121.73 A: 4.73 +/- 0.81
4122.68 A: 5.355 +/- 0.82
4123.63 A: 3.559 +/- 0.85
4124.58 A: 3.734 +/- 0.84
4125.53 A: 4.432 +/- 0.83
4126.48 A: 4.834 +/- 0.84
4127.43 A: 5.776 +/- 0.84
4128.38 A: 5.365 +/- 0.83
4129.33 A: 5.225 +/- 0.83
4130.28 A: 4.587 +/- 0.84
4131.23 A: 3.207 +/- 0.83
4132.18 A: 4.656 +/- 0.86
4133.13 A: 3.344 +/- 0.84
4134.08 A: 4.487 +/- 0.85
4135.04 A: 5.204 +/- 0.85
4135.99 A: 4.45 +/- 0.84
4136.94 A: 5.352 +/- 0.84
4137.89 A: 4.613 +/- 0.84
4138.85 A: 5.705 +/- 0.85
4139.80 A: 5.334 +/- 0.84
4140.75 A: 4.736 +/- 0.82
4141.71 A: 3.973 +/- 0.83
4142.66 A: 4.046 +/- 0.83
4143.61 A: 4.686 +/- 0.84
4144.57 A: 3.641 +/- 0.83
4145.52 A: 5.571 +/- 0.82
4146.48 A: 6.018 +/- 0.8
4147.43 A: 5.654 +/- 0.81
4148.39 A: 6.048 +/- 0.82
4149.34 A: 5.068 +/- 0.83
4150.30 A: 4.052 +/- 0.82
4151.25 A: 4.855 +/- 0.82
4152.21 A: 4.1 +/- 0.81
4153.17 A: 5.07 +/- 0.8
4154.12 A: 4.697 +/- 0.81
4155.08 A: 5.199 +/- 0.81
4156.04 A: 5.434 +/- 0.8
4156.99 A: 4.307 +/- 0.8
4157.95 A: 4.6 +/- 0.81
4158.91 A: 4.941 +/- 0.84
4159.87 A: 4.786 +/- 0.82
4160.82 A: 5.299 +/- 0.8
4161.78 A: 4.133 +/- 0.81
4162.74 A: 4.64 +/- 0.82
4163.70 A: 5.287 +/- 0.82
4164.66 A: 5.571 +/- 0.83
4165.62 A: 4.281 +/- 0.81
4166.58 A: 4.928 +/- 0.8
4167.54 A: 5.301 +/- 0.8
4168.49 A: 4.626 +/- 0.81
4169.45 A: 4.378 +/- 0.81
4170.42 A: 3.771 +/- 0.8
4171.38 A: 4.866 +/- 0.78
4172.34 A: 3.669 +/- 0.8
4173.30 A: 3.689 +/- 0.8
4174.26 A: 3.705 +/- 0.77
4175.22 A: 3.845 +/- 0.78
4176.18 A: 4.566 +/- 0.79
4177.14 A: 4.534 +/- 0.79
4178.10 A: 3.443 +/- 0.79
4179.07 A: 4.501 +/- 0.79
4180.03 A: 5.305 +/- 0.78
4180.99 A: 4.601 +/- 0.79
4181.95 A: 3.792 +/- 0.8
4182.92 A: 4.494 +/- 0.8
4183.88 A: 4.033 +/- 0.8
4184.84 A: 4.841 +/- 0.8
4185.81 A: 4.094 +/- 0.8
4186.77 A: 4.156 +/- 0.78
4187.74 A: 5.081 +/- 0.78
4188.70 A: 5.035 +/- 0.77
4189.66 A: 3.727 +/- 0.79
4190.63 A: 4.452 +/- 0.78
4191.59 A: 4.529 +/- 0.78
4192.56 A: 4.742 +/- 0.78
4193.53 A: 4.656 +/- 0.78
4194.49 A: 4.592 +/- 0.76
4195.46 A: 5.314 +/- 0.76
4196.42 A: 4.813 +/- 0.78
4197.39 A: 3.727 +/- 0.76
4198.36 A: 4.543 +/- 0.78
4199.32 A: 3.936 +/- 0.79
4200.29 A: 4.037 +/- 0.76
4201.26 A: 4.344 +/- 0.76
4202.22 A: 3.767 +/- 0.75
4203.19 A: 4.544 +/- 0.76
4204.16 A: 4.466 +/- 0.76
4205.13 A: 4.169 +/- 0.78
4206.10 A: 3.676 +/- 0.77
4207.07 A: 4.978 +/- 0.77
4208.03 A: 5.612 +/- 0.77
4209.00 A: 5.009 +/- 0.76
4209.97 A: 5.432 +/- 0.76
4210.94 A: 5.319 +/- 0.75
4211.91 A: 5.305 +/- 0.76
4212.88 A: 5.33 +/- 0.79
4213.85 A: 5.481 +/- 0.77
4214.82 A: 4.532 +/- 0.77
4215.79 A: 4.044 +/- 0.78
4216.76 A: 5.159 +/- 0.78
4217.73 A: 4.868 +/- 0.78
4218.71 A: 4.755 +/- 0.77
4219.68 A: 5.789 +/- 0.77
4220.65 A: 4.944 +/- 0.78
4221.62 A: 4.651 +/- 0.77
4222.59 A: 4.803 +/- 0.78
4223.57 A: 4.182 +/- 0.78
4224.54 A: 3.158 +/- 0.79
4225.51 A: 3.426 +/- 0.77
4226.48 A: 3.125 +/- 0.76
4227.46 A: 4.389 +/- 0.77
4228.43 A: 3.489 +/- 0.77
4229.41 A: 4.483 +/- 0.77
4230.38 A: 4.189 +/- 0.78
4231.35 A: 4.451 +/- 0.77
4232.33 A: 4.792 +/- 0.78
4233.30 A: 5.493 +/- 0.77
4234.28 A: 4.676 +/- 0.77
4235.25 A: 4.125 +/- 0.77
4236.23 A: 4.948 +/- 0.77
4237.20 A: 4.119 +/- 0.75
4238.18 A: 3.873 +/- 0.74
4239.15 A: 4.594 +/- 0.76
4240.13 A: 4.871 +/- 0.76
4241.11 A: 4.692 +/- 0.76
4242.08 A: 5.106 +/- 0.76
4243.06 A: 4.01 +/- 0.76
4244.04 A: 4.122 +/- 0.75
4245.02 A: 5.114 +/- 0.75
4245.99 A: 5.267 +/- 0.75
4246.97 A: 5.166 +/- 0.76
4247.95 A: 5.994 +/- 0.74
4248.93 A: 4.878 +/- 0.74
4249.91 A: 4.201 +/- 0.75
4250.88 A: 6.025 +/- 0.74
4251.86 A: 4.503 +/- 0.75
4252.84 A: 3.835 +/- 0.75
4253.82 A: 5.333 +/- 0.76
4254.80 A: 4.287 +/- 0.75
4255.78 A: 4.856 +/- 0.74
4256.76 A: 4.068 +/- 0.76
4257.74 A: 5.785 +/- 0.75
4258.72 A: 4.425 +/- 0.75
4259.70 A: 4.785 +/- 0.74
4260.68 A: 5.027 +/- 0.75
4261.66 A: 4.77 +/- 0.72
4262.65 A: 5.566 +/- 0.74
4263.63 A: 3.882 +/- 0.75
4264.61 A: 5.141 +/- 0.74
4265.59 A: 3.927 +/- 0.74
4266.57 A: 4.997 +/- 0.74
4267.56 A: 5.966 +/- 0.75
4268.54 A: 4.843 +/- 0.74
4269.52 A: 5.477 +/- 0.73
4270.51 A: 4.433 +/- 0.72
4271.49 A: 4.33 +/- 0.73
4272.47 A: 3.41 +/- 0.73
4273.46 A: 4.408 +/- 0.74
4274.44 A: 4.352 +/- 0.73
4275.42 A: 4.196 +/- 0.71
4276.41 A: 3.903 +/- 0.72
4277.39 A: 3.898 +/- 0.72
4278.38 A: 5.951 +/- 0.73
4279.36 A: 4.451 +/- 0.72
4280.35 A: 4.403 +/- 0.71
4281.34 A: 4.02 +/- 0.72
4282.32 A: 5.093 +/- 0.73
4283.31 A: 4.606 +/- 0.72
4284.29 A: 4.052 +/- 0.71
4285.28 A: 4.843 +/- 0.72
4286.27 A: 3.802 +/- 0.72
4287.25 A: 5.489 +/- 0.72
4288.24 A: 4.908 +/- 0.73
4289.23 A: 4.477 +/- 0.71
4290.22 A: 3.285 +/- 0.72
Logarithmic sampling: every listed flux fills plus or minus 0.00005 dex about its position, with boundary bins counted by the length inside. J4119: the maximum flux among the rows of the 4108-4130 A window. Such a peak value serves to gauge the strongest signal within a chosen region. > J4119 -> 5.859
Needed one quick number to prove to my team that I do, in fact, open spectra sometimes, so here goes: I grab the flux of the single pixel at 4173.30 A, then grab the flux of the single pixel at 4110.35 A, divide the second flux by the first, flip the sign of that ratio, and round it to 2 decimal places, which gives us -0.95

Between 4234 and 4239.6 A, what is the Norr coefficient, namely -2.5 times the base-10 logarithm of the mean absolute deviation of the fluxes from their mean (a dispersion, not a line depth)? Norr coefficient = 1.14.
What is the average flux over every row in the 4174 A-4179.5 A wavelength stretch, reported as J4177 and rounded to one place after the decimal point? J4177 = 4.1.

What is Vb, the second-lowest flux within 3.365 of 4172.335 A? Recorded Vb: 3.689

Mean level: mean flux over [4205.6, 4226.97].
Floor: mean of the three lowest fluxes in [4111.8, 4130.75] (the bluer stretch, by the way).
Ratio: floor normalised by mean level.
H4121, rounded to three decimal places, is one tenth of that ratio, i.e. 0.073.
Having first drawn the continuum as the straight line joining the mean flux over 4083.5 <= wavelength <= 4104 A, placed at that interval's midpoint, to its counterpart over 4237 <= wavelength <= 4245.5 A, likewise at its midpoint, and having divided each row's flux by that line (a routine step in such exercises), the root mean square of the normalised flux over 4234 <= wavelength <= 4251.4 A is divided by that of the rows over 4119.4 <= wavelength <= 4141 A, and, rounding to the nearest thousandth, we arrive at 0.992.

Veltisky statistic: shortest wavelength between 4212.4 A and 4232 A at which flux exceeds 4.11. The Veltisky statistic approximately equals 4212.88 A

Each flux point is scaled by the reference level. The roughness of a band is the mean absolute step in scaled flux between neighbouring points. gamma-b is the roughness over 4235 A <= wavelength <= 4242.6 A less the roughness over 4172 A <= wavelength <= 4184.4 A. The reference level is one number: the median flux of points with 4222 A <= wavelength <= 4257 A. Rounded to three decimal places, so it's -0.011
